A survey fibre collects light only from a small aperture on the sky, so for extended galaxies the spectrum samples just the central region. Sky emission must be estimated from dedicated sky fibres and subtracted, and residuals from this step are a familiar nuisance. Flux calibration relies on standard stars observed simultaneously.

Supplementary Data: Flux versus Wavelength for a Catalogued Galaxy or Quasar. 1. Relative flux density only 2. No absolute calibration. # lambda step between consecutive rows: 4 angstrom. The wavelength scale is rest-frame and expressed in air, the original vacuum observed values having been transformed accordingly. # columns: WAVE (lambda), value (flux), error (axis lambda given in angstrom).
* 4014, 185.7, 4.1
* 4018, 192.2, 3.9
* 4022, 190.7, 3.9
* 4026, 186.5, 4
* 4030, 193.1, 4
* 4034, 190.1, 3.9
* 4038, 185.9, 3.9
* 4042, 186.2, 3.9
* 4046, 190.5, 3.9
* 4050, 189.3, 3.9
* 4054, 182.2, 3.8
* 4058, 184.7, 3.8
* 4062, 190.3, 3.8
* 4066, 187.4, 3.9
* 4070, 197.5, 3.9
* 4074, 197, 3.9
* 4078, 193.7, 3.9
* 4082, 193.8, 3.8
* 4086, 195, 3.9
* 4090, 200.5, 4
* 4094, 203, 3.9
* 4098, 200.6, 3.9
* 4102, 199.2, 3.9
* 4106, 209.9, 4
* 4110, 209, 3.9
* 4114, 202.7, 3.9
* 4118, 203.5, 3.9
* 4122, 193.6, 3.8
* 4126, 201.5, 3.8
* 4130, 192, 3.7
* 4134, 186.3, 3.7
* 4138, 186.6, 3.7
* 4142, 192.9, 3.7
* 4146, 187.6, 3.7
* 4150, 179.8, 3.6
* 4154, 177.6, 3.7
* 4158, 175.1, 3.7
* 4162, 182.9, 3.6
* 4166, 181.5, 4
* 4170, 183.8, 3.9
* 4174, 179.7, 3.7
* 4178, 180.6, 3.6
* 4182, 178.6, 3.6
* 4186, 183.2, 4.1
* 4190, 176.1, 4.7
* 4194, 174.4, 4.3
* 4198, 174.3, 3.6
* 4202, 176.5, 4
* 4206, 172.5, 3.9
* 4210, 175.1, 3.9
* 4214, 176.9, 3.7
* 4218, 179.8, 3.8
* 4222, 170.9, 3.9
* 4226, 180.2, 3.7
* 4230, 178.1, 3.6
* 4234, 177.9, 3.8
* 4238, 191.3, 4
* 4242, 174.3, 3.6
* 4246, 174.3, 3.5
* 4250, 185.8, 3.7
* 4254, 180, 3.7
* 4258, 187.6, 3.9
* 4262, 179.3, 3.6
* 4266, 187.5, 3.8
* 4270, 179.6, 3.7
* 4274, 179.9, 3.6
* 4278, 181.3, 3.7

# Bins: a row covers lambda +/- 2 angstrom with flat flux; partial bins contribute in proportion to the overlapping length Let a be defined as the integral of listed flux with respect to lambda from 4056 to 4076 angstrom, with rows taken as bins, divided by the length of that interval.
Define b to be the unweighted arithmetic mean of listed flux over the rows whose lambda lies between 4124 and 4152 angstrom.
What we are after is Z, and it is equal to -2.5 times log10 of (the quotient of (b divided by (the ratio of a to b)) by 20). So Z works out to -2.43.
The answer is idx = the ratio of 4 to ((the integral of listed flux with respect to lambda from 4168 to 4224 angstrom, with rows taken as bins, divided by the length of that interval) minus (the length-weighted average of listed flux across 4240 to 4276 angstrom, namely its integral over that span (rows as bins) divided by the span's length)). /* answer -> -1.11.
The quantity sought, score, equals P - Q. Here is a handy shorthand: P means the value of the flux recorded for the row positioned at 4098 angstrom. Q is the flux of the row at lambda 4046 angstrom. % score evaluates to 10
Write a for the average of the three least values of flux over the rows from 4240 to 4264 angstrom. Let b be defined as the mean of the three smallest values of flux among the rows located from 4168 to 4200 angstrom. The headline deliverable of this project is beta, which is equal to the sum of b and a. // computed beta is 351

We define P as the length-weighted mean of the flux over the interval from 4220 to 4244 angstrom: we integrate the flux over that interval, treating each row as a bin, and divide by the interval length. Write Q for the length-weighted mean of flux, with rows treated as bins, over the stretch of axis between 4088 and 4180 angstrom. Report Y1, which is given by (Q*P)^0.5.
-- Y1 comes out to 185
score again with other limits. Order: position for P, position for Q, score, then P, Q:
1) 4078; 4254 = 14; 193.7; 180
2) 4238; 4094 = -12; 191.3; 203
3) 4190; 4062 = -14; 176.1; 190.3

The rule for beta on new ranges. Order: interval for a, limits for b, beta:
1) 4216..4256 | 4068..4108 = 367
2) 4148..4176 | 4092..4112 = 378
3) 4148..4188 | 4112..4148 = 364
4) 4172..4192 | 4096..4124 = 376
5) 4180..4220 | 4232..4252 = 349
